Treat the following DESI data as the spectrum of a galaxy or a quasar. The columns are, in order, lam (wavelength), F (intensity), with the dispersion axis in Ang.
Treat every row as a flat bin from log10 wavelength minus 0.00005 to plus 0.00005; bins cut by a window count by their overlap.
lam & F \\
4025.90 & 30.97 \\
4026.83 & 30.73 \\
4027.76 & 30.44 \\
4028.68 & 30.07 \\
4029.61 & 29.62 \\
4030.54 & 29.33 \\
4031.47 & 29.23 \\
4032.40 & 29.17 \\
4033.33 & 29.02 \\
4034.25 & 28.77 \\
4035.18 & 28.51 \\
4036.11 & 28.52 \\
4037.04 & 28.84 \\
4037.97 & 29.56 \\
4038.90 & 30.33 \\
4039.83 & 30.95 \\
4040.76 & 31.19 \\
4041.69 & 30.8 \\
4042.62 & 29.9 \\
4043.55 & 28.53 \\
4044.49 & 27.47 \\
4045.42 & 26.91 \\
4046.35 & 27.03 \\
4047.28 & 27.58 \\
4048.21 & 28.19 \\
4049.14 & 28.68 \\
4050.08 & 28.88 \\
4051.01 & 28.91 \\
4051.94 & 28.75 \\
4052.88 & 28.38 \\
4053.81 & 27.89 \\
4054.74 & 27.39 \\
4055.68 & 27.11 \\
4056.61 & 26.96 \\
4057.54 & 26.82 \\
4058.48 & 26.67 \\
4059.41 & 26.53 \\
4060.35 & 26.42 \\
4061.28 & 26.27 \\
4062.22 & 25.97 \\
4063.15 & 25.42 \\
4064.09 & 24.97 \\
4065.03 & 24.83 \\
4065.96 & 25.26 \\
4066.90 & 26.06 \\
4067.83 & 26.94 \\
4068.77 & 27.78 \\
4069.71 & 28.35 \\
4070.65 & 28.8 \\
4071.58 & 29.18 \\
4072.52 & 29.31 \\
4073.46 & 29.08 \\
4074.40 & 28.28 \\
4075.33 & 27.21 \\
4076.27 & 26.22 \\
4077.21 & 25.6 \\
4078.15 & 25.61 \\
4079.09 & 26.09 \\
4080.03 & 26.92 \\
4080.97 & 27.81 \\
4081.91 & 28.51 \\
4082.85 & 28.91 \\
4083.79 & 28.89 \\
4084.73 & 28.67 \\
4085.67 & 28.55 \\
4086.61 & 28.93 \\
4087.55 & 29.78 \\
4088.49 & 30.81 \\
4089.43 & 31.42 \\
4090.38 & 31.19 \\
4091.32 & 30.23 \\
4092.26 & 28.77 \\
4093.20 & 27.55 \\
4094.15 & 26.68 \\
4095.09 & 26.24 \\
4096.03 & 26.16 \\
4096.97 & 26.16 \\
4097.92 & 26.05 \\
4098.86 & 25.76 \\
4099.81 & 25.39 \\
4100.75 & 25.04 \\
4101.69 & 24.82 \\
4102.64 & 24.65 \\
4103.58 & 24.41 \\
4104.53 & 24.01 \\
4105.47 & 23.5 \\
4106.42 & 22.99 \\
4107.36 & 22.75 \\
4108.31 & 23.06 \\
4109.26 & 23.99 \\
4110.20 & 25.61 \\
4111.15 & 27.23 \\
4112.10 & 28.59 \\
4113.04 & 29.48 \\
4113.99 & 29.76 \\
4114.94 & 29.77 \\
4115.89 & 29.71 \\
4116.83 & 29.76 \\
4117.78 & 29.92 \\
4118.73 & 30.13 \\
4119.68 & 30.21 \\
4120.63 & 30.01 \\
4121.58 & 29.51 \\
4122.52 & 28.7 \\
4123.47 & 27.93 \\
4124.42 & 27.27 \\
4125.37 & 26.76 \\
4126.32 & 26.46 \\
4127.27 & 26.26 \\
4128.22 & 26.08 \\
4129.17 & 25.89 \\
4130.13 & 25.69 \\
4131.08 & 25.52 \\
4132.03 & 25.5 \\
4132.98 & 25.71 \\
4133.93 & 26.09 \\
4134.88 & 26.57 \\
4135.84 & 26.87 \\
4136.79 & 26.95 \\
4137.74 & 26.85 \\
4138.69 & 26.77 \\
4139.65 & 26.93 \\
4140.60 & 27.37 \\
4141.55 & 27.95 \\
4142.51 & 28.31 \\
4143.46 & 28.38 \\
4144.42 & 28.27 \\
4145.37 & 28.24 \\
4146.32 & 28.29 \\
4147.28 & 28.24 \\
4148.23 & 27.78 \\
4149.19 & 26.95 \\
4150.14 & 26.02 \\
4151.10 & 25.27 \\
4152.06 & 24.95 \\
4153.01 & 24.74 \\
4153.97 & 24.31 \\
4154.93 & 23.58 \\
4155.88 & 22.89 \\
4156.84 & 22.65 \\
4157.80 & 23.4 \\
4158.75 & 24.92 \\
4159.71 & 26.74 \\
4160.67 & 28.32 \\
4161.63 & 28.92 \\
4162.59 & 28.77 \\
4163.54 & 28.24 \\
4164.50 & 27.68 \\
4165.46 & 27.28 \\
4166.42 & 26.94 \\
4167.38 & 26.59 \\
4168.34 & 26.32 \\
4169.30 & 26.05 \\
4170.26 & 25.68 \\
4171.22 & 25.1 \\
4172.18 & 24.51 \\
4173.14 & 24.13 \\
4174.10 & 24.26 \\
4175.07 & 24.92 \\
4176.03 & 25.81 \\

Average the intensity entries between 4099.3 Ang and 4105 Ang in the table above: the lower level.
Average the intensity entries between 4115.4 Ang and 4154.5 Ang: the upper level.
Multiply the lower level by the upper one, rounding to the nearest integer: 675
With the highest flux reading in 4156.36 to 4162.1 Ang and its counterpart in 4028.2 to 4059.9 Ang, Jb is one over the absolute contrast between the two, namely 0.44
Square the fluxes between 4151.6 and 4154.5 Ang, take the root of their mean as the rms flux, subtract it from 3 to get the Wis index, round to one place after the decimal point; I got -21.7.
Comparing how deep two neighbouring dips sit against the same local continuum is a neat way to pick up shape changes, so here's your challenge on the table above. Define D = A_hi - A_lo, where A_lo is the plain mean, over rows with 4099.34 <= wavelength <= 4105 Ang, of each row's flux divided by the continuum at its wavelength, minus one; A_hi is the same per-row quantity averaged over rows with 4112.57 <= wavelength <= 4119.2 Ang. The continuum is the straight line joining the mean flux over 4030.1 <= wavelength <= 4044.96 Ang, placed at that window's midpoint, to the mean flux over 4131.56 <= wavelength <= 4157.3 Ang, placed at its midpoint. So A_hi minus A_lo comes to 0.20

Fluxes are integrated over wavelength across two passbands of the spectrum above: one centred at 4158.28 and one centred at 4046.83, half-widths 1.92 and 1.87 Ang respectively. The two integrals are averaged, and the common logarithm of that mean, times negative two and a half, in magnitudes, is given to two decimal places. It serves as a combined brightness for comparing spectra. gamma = -4.98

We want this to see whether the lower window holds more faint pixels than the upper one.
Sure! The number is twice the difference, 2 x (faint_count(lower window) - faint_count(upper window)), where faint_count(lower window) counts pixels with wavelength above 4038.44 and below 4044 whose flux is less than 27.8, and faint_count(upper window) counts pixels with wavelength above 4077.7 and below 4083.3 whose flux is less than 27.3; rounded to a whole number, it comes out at -6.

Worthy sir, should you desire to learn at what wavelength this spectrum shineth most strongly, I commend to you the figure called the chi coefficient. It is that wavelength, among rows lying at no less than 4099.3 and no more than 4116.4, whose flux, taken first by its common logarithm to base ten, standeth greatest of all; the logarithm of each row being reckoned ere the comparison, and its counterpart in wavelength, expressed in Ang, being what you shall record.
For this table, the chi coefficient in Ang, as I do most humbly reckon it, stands 4114.94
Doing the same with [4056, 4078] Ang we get 4072.52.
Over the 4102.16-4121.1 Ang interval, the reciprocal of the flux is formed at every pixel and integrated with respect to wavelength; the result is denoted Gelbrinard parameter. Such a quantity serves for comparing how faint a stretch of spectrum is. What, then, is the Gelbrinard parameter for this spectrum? 0.710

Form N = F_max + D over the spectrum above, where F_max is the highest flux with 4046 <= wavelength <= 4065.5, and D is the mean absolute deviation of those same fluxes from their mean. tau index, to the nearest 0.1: 29.9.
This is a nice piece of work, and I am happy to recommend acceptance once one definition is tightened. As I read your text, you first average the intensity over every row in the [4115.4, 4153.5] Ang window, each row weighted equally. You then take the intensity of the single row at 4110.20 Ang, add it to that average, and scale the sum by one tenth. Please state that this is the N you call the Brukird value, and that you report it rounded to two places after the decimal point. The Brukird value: 5.30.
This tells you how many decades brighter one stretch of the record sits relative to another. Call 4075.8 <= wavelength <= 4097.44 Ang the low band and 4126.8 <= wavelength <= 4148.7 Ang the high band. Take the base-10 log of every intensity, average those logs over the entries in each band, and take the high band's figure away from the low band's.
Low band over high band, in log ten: 0.017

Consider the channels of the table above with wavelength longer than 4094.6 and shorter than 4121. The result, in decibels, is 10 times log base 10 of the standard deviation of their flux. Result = 4.1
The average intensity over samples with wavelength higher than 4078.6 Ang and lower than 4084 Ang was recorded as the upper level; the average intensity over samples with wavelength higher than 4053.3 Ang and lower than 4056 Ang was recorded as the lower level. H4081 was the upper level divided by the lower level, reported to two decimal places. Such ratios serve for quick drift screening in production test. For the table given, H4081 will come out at 1.01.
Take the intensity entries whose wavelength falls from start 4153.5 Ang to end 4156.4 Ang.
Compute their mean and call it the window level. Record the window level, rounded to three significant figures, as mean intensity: 23.6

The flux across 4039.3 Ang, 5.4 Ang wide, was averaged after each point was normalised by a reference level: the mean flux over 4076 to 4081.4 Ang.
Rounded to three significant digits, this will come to 1.15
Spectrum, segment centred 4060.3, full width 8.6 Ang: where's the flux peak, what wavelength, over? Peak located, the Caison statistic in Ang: 4056.61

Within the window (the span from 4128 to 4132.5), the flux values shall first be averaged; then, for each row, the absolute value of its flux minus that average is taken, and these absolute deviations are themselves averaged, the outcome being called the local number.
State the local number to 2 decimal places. 0.20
